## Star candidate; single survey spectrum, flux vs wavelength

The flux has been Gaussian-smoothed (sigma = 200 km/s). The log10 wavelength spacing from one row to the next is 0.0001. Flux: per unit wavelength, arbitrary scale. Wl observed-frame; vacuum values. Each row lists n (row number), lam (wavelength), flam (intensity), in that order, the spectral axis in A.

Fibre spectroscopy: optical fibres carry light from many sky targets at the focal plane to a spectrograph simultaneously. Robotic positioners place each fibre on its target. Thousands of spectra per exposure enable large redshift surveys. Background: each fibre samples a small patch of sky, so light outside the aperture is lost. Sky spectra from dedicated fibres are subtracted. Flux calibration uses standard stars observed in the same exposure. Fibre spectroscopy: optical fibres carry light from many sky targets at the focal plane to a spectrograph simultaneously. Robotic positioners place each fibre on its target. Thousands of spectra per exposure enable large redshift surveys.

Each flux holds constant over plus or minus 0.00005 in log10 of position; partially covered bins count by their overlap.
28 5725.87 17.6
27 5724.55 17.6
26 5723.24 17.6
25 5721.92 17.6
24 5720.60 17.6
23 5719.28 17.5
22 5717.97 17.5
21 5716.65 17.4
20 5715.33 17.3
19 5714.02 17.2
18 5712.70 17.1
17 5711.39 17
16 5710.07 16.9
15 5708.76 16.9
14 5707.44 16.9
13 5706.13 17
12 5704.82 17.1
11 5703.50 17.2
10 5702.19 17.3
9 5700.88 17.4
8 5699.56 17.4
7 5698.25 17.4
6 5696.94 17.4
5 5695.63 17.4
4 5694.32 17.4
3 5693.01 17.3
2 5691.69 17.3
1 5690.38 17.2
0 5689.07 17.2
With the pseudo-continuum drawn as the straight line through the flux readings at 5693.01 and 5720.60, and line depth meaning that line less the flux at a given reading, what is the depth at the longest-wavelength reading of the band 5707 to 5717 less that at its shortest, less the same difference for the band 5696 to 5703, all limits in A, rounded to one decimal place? -0.6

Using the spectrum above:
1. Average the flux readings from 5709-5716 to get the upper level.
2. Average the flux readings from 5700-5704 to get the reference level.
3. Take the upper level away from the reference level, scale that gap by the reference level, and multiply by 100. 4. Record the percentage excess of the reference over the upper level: 1.2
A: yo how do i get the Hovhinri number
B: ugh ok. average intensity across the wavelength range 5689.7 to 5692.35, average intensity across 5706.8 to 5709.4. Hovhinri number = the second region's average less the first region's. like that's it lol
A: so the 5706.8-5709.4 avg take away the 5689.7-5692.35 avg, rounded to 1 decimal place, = -0.4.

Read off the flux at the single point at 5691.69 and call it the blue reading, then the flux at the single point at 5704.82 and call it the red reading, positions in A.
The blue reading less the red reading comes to 0.20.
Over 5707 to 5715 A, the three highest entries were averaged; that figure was 17.1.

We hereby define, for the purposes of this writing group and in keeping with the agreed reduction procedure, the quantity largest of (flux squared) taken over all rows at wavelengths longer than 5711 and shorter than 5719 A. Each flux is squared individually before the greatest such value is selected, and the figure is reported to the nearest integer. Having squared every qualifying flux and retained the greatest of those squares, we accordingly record 306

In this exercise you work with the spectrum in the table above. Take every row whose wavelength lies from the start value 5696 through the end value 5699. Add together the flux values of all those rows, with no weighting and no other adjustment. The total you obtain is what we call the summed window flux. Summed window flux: 34.80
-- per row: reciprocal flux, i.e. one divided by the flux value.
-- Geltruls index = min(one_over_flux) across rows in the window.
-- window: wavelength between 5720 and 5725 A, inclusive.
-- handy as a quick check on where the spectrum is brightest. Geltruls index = 0.0568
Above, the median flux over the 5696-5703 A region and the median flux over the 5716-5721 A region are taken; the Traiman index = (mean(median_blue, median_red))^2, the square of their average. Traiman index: 305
